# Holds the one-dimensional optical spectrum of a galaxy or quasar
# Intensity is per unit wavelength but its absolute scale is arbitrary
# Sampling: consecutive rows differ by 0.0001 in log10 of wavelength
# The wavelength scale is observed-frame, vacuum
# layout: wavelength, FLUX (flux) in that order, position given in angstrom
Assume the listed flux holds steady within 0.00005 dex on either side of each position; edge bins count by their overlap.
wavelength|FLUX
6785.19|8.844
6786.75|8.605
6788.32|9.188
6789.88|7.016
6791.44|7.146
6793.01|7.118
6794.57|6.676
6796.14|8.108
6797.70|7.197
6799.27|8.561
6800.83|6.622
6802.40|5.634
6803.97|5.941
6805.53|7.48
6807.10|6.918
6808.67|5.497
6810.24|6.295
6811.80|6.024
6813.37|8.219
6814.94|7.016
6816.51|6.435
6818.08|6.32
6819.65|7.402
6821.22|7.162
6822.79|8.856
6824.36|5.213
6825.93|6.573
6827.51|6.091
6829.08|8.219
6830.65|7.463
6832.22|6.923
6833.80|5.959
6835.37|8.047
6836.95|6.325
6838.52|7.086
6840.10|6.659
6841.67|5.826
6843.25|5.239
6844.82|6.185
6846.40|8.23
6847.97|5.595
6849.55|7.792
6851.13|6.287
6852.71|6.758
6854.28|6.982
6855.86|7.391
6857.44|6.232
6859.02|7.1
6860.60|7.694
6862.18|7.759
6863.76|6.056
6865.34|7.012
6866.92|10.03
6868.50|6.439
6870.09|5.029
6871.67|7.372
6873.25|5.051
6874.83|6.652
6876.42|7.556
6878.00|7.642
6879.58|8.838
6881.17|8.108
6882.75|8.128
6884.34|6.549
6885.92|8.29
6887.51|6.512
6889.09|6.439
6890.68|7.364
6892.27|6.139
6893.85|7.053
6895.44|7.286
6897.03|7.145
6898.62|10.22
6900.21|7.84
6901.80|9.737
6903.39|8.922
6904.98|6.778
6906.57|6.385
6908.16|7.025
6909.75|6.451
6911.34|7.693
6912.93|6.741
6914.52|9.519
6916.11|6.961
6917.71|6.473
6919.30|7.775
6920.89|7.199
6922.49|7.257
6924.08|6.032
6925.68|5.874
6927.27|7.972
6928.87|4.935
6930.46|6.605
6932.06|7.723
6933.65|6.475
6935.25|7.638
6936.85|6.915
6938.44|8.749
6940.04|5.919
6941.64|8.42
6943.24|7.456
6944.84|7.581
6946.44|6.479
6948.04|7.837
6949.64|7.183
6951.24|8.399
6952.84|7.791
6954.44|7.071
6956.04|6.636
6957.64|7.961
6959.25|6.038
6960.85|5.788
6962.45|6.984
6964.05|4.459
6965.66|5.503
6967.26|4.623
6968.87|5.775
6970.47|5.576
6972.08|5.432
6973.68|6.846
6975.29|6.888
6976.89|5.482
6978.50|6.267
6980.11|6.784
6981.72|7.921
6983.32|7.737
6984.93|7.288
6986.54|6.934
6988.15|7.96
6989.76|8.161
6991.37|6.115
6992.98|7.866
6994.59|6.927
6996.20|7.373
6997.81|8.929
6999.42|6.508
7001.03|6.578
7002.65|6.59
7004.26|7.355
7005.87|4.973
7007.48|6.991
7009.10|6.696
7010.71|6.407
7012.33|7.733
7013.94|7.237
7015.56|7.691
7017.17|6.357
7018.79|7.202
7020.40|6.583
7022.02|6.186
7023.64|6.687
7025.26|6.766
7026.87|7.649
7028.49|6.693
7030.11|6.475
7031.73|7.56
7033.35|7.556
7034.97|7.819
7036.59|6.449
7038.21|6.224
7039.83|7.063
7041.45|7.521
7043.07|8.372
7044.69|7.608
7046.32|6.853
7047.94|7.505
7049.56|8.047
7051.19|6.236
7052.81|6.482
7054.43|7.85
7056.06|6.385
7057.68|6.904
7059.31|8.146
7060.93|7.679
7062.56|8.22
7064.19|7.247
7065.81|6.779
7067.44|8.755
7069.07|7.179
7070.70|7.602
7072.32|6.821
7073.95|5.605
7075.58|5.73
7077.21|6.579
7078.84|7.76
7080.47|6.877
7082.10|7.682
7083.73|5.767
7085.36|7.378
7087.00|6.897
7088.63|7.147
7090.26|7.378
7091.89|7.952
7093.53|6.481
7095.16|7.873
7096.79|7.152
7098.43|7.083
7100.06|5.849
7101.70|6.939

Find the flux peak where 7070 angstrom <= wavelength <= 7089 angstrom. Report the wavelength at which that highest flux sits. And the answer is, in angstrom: 7078.84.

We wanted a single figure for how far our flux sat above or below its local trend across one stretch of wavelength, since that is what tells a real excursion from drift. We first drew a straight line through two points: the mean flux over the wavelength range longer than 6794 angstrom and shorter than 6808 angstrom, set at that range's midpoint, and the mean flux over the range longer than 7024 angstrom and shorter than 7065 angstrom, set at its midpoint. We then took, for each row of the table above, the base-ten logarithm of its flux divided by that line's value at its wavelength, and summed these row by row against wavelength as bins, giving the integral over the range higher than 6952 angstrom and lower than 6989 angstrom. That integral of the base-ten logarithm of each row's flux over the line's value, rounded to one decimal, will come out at -1.8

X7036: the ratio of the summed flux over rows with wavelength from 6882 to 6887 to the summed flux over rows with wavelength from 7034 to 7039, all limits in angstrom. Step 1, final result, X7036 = 1.12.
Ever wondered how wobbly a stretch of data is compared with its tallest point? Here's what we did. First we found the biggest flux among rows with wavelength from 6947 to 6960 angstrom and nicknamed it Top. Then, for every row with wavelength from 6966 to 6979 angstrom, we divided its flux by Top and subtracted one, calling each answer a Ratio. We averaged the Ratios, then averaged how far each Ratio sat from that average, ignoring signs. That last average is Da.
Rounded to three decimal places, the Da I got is 0.072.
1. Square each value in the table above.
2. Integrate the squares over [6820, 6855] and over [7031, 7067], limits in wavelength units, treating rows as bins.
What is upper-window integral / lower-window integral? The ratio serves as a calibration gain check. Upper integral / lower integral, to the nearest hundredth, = 1.17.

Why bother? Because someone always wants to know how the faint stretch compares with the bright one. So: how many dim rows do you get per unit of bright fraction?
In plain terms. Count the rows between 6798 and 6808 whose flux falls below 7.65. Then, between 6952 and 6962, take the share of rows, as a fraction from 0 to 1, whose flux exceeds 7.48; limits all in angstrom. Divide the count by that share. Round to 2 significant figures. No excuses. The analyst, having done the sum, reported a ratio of 15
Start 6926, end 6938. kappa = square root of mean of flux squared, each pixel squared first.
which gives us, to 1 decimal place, 7.0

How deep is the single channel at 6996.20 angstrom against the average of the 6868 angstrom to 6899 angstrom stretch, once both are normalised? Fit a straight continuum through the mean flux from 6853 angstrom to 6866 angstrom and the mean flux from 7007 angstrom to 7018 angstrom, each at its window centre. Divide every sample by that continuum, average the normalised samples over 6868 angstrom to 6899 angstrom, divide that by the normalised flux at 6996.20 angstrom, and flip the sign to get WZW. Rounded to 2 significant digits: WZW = -0.97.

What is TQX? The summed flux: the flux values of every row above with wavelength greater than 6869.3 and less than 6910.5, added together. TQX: 191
